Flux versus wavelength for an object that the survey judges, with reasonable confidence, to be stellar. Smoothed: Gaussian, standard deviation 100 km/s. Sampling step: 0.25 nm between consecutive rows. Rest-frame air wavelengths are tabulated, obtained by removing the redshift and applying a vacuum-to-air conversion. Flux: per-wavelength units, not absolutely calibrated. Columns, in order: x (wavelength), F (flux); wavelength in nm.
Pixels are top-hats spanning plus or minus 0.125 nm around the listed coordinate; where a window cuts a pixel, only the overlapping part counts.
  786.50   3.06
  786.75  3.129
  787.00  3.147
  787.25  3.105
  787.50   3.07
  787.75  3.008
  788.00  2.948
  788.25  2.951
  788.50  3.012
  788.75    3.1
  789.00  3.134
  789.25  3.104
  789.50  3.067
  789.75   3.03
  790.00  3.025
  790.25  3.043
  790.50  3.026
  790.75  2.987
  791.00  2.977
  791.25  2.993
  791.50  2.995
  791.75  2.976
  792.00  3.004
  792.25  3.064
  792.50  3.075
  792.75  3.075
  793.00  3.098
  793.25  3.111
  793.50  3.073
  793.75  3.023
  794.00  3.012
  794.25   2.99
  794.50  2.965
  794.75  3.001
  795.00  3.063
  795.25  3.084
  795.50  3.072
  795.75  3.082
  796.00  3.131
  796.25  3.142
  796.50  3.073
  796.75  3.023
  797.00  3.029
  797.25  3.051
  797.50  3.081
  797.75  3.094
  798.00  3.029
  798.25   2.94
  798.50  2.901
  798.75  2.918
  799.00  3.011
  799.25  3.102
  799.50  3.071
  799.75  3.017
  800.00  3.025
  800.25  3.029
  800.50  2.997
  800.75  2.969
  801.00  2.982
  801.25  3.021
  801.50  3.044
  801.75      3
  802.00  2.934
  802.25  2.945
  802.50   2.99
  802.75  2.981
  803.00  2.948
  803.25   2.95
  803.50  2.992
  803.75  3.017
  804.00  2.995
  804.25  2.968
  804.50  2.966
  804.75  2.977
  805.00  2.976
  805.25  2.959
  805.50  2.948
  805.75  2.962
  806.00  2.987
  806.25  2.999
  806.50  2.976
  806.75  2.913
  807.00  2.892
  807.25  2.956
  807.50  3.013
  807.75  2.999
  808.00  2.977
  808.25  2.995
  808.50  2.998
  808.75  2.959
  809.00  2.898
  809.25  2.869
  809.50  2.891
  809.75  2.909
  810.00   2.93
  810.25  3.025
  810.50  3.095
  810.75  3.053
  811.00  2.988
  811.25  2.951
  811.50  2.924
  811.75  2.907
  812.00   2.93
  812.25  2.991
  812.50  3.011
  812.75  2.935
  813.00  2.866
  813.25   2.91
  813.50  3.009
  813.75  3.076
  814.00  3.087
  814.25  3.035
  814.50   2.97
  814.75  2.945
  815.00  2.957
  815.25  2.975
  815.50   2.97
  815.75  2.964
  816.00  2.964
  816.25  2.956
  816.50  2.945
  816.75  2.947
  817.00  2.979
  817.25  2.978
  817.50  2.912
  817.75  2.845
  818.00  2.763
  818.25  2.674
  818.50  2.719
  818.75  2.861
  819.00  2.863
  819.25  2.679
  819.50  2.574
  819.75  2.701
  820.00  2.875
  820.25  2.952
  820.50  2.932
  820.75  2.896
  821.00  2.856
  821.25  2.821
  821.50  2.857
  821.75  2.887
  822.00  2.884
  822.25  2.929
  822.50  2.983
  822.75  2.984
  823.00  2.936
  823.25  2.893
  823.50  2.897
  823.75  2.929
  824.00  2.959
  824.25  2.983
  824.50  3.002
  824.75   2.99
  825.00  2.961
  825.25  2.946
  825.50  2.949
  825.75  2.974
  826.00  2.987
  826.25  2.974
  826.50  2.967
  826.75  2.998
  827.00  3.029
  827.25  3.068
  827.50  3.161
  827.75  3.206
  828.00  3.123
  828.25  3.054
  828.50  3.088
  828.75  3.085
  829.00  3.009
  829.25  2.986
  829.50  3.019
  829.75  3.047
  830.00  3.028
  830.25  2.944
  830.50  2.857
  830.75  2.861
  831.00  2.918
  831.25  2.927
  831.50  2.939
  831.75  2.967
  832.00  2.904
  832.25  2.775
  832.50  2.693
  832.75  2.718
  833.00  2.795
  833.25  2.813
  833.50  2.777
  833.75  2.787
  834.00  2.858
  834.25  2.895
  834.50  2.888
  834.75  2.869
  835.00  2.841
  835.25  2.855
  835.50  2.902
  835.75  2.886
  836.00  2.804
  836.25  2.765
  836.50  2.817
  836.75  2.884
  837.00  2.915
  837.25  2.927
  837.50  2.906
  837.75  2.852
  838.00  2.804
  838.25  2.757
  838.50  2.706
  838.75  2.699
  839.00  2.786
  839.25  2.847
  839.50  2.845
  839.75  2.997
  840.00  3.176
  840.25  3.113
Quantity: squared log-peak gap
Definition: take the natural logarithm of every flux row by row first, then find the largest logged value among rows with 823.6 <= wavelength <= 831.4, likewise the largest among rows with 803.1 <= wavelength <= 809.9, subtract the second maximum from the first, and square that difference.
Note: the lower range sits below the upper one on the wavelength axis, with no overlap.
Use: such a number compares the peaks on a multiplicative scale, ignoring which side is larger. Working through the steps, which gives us 0.0037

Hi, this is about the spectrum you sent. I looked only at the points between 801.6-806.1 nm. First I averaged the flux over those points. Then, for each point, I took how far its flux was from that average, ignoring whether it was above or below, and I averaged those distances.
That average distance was 0.019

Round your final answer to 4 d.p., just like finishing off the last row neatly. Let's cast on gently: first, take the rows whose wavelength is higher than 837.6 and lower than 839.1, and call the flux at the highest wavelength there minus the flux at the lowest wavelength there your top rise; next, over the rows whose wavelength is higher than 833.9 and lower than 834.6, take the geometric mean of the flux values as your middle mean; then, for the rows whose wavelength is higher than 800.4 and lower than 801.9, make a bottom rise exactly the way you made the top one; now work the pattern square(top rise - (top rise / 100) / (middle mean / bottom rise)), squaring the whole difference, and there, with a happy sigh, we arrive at 0.0044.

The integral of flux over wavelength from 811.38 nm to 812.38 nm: 2.94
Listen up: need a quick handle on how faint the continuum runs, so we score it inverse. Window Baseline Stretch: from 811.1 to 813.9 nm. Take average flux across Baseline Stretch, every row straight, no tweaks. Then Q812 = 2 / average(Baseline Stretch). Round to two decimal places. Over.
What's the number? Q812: 0.68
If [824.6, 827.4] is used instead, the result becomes 0.67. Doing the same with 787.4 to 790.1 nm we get 0.66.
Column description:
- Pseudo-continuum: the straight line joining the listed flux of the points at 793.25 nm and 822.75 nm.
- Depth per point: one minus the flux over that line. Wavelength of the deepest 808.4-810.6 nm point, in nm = 809.25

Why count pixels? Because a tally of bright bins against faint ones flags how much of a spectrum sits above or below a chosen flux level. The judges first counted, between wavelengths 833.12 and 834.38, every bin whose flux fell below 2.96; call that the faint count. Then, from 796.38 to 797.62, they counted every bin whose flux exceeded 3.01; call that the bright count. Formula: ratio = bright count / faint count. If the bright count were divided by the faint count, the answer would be 1.0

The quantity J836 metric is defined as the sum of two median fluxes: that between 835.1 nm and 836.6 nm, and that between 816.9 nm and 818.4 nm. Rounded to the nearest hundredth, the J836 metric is 5.71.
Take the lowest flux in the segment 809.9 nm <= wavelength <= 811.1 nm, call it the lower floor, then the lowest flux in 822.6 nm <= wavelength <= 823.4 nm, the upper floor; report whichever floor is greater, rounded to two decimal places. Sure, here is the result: 2.93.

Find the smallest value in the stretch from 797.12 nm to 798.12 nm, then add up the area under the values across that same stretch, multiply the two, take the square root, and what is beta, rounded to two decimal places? 3.05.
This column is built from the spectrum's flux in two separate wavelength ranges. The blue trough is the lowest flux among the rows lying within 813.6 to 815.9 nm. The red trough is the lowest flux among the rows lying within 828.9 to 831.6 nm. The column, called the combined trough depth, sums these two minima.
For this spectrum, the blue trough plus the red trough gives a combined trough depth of 5.80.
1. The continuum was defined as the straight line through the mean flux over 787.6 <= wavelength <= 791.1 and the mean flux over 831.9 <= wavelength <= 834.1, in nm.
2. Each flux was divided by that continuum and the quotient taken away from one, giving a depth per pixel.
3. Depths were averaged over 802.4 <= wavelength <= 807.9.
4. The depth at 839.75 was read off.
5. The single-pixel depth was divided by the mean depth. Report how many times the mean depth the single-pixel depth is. 9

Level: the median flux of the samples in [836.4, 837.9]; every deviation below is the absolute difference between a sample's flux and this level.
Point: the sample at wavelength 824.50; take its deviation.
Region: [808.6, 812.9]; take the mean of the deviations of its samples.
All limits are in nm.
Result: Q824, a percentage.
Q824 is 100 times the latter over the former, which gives 61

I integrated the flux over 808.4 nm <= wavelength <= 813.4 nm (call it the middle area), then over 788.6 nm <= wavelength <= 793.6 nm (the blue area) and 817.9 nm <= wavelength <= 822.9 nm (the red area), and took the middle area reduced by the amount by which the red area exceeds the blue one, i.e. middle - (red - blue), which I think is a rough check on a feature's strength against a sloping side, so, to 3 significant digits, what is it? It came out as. 15.8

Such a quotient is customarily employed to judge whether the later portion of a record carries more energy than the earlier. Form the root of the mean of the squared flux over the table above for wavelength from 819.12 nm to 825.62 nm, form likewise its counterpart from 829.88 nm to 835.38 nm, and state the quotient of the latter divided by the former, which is 0.99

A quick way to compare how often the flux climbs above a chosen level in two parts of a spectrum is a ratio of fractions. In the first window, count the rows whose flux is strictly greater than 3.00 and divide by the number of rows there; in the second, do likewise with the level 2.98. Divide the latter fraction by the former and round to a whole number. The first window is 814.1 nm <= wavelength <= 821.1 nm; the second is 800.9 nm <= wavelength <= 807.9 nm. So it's 13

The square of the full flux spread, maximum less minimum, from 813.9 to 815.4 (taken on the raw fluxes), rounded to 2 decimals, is 0.02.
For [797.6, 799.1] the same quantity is 0.04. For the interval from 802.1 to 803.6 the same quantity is 0.00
